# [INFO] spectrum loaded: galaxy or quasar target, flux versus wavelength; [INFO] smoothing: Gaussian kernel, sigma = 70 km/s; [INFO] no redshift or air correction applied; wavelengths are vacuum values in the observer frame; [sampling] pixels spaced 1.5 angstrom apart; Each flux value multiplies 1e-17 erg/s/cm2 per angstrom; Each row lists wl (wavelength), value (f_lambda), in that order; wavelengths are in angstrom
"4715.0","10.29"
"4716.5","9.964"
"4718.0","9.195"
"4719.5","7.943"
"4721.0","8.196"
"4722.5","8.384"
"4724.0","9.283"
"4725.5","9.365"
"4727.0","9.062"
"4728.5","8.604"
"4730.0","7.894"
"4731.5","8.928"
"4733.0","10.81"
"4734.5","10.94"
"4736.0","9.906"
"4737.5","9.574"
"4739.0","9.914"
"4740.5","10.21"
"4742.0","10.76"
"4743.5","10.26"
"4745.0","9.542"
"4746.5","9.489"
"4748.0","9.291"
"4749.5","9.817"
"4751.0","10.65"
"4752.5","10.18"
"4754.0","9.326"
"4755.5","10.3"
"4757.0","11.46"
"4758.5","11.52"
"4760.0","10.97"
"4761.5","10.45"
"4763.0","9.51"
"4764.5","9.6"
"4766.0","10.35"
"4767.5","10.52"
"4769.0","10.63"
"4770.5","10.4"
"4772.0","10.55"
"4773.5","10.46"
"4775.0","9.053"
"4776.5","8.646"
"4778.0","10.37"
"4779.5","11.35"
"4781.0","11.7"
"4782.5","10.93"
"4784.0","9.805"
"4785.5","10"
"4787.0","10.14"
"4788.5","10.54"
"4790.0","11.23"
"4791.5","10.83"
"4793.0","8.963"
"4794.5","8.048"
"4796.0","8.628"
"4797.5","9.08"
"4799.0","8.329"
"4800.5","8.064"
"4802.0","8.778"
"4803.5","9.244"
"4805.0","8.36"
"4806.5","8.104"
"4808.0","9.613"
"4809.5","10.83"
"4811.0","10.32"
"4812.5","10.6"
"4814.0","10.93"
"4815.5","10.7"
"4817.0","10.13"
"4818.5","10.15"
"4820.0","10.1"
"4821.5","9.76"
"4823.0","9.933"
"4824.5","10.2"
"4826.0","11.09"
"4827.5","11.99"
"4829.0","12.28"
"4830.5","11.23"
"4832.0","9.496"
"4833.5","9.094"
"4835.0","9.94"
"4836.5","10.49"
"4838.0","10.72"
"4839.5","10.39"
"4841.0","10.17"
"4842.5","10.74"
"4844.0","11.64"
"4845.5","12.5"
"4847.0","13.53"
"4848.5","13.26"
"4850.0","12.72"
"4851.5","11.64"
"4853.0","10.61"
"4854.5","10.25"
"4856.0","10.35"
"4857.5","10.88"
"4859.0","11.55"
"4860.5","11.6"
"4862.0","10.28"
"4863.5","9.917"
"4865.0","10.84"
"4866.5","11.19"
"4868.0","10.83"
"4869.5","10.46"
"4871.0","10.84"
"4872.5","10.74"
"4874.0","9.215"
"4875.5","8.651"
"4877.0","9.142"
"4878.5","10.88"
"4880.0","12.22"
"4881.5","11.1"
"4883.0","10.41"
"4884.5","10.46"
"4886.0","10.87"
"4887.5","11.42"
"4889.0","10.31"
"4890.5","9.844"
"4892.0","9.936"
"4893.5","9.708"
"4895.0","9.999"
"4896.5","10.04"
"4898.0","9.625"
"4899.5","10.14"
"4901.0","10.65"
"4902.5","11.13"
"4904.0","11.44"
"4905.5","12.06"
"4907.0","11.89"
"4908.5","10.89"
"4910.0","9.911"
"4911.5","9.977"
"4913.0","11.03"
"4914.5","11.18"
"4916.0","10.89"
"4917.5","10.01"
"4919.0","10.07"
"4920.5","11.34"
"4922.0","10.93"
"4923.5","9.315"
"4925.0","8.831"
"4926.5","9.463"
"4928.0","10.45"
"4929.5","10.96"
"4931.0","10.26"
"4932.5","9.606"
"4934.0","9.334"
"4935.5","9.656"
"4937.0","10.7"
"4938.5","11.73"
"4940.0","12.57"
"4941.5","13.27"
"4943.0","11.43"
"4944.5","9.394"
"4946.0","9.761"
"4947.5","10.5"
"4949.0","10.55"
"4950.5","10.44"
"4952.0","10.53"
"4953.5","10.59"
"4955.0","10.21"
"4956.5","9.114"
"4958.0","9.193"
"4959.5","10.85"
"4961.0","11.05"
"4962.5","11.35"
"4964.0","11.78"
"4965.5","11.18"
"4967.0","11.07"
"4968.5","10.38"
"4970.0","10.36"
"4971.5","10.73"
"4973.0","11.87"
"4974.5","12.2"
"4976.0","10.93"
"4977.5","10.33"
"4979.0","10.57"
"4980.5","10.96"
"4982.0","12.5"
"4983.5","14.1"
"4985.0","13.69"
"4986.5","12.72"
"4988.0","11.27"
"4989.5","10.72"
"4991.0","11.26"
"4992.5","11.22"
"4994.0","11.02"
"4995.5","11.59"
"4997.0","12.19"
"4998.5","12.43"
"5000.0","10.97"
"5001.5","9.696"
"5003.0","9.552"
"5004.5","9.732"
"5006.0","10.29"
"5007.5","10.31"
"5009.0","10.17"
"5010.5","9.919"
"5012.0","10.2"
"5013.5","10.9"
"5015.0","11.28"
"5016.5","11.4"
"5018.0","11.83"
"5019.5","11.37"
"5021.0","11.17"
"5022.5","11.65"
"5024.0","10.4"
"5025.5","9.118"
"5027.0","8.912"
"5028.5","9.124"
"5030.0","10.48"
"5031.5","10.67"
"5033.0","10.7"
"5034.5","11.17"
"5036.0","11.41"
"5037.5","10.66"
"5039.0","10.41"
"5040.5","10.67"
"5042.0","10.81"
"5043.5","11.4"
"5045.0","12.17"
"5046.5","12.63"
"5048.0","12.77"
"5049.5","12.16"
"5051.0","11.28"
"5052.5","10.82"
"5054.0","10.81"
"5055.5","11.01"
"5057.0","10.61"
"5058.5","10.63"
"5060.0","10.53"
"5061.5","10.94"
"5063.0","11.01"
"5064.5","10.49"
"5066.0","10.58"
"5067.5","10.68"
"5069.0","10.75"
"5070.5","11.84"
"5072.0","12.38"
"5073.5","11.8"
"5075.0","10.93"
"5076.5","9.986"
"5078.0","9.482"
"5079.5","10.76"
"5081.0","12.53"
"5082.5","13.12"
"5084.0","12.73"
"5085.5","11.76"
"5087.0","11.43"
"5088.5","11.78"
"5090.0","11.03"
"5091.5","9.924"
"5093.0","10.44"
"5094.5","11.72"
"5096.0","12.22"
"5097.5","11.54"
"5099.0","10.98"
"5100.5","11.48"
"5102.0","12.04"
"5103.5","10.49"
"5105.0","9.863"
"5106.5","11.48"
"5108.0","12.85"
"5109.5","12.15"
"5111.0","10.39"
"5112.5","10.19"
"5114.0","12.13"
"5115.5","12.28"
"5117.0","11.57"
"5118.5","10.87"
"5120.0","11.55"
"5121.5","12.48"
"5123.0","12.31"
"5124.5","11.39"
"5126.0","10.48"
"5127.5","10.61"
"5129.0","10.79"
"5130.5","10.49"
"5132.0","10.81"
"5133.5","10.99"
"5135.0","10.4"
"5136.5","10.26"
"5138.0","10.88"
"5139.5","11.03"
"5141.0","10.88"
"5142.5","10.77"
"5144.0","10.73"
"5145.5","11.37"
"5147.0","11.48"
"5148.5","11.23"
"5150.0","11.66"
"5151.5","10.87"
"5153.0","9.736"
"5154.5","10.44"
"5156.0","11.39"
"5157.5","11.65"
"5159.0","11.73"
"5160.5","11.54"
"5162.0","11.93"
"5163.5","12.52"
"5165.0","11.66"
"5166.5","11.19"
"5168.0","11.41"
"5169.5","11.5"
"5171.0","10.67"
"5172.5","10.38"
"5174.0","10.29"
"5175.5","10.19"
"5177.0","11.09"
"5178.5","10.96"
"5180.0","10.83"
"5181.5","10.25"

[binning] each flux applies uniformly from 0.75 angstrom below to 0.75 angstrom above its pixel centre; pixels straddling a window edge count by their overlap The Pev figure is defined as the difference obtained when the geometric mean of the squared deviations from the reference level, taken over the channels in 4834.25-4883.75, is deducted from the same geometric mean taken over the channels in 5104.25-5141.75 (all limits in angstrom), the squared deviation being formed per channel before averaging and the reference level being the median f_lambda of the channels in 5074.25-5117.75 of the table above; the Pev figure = -0.61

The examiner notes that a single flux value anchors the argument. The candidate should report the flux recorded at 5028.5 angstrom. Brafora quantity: 9.124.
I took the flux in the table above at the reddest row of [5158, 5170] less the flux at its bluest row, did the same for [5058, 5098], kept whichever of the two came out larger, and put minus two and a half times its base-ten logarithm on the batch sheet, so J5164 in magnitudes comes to 0.1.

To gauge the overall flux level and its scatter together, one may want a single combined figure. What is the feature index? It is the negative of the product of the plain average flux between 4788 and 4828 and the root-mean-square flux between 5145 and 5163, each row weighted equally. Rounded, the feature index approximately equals -110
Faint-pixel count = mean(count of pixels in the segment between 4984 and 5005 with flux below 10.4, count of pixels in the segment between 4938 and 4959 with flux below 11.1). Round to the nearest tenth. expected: 6.5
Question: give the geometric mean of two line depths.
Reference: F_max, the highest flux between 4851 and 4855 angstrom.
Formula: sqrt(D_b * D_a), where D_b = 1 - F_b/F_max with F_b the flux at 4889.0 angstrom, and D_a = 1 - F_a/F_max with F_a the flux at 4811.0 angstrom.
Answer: 0.114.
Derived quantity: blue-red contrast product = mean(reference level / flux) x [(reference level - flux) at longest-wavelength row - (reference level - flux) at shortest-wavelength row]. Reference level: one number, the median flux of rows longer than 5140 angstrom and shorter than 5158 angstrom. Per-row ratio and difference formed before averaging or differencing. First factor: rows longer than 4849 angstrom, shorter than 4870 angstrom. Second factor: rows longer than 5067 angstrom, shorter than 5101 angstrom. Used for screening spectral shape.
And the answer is -0.8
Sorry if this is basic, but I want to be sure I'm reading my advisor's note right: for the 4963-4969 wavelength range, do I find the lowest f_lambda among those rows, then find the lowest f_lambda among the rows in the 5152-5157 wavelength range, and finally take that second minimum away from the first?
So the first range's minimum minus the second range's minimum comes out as 0.6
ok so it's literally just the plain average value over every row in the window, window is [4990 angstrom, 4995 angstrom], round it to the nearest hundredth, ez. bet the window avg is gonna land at 11.17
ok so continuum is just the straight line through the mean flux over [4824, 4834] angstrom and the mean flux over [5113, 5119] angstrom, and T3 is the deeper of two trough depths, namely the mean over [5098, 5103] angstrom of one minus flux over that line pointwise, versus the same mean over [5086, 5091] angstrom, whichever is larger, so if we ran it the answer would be 0.02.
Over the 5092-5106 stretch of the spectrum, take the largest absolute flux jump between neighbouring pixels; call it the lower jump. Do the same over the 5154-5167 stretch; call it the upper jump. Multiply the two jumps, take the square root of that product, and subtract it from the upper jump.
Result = -0.3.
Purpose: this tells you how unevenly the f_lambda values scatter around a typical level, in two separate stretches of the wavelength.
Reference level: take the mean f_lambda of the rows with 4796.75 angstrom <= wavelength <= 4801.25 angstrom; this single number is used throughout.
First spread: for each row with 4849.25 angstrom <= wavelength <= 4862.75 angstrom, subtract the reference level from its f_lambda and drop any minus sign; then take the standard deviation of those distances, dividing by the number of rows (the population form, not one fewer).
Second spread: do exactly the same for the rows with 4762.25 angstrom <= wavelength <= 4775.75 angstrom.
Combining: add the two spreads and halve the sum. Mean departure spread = 0.67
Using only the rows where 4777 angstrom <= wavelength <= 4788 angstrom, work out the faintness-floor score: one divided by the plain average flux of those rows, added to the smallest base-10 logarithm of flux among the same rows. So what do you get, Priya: 1.086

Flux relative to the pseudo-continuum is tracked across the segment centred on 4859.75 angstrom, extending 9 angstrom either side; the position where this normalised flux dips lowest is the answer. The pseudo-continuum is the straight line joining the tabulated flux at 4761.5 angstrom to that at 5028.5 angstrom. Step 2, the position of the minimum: 4863.5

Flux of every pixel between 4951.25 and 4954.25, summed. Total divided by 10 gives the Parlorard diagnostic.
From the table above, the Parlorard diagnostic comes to 2.11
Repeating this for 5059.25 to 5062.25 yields 2.15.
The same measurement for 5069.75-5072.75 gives 2.42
